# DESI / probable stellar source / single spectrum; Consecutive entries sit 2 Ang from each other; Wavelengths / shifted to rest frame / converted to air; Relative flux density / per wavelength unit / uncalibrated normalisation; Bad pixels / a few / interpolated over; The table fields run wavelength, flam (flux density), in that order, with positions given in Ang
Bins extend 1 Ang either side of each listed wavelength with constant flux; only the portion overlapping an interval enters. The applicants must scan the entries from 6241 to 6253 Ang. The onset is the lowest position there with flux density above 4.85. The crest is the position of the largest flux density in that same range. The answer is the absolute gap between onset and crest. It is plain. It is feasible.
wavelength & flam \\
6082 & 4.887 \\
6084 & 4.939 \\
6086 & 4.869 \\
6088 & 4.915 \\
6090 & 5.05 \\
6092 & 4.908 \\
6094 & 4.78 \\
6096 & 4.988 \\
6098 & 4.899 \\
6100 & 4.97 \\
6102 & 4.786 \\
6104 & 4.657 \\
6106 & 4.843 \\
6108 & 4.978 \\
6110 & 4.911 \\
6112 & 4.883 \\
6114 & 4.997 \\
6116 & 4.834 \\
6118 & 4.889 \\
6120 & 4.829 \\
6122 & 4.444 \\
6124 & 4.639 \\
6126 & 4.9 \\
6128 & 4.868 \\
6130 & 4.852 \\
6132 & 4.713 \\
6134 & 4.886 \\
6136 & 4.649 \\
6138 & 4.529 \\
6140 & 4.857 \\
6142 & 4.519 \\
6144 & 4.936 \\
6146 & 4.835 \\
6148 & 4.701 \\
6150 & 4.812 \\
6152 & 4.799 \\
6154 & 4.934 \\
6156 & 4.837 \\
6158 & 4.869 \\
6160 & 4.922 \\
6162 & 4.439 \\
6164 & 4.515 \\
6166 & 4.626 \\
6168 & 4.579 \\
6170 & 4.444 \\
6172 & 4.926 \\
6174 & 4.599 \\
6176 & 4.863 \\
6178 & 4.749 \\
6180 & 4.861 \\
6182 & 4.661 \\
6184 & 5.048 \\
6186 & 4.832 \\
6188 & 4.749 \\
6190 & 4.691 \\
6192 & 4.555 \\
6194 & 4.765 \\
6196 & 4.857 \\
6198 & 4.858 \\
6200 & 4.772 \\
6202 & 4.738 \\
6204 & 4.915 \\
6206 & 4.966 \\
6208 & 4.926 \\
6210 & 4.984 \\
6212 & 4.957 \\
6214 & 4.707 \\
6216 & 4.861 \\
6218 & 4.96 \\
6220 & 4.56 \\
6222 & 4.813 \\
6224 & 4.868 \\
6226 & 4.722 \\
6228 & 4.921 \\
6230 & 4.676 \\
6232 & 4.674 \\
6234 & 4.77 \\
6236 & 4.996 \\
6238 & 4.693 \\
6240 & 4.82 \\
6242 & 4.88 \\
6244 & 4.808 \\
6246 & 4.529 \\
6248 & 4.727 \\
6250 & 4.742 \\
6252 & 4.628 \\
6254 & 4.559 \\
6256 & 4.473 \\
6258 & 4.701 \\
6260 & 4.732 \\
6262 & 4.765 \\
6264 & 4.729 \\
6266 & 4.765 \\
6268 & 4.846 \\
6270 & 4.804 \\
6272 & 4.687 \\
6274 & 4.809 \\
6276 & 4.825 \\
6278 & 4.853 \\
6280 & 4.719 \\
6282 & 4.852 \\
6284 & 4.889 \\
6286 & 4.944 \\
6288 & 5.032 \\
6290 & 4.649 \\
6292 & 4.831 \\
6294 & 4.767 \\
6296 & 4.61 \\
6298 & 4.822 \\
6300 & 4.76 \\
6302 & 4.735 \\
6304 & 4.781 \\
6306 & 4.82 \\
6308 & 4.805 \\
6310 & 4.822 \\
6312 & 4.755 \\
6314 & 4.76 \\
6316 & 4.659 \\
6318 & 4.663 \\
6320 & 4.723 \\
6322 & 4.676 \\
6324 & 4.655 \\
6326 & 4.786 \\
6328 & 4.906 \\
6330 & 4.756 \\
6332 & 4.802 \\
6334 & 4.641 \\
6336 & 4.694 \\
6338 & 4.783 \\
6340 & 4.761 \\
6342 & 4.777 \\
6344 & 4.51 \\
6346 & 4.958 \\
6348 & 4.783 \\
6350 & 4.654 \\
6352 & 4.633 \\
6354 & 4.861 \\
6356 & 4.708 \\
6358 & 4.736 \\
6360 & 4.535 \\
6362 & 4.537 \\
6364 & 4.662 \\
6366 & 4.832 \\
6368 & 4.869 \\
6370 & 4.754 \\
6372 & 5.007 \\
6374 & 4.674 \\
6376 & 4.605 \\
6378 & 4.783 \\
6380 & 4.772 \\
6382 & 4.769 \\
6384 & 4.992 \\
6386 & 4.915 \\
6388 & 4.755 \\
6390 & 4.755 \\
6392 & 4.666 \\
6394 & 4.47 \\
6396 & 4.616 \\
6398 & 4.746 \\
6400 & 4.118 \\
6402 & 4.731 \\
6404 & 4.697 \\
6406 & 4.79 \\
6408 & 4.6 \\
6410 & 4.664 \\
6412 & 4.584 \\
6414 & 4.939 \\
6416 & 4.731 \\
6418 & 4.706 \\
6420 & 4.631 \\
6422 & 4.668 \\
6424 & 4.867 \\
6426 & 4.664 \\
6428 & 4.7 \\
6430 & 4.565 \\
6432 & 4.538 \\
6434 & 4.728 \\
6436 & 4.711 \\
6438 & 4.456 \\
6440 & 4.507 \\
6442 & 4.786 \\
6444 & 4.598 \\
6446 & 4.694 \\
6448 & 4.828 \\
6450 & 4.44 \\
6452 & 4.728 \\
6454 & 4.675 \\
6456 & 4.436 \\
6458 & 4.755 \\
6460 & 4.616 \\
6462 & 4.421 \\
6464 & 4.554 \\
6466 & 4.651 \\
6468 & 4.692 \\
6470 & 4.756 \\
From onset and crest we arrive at 0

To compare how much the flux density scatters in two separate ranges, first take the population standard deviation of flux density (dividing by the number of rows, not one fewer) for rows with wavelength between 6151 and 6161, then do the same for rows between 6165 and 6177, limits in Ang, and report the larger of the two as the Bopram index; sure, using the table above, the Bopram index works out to 0.168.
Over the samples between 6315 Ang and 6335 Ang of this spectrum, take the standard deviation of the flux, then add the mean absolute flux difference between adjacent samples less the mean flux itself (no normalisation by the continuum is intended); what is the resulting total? -4.56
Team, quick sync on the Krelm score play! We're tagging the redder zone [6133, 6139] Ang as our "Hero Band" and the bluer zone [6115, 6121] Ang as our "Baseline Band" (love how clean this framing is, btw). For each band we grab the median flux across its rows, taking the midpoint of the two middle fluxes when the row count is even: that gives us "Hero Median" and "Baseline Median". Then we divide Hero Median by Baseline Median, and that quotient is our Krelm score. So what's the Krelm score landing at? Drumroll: 0.96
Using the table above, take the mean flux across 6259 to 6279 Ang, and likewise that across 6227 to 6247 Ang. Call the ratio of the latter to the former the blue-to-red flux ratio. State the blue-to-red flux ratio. 1.00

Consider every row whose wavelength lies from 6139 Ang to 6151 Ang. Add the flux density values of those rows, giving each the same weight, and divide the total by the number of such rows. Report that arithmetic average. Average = 4.78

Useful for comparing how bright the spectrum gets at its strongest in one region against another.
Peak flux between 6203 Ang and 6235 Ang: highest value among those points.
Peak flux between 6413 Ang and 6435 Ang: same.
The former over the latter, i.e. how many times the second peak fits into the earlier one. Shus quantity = 1.009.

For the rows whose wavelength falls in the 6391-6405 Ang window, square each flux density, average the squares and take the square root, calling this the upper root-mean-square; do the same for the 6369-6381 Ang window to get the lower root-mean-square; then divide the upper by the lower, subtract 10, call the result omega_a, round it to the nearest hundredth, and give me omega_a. -9.04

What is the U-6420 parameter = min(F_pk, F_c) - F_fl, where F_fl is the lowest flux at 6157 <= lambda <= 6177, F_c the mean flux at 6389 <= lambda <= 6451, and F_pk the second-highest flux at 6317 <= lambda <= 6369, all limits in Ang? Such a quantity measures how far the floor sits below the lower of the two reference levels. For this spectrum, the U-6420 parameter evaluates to 0.21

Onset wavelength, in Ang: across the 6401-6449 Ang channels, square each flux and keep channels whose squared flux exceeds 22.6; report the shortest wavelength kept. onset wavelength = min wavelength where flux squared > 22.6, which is 6406 Ang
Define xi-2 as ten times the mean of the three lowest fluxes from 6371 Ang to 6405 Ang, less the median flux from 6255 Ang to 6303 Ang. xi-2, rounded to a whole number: 39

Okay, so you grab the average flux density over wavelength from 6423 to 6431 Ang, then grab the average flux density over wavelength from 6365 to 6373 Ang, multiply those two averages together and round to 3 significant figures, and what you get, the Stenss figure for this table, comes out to 22.9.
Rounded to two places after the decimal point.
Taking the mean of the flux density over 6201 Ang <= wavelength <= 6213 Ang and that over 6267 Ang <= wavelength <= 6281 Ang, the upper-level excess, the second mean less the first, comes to -0.12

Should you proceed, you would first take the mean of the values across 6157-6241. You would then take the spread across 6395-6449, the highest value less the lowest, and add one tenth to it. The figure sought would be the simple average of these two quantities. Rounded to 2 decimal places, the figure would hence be 2.85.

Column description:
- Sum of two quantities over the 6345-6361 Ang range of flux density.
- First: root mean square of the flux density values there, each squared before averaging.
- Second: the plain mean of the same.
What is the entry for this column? 9.47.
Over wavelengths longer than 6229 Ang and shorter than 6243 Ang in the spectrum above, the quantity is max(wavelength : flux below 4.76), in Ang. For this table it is 6238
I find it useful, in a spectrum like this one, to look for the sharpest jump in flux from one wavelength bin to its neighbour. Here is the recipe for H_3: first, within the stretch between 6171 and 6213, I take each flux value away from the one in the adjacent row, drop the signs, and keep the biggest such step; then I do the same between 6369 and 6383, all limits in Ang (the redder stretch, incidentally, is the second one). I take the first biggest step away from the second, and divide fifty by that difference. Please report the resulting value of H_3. -926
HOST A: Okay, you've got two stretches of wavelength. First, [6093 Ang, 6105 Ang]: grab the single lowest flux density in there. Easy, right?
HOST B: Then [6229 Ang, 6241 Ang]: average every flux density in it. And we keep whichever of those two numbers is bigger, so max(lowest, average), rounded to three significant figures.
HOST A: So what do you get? 4.77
